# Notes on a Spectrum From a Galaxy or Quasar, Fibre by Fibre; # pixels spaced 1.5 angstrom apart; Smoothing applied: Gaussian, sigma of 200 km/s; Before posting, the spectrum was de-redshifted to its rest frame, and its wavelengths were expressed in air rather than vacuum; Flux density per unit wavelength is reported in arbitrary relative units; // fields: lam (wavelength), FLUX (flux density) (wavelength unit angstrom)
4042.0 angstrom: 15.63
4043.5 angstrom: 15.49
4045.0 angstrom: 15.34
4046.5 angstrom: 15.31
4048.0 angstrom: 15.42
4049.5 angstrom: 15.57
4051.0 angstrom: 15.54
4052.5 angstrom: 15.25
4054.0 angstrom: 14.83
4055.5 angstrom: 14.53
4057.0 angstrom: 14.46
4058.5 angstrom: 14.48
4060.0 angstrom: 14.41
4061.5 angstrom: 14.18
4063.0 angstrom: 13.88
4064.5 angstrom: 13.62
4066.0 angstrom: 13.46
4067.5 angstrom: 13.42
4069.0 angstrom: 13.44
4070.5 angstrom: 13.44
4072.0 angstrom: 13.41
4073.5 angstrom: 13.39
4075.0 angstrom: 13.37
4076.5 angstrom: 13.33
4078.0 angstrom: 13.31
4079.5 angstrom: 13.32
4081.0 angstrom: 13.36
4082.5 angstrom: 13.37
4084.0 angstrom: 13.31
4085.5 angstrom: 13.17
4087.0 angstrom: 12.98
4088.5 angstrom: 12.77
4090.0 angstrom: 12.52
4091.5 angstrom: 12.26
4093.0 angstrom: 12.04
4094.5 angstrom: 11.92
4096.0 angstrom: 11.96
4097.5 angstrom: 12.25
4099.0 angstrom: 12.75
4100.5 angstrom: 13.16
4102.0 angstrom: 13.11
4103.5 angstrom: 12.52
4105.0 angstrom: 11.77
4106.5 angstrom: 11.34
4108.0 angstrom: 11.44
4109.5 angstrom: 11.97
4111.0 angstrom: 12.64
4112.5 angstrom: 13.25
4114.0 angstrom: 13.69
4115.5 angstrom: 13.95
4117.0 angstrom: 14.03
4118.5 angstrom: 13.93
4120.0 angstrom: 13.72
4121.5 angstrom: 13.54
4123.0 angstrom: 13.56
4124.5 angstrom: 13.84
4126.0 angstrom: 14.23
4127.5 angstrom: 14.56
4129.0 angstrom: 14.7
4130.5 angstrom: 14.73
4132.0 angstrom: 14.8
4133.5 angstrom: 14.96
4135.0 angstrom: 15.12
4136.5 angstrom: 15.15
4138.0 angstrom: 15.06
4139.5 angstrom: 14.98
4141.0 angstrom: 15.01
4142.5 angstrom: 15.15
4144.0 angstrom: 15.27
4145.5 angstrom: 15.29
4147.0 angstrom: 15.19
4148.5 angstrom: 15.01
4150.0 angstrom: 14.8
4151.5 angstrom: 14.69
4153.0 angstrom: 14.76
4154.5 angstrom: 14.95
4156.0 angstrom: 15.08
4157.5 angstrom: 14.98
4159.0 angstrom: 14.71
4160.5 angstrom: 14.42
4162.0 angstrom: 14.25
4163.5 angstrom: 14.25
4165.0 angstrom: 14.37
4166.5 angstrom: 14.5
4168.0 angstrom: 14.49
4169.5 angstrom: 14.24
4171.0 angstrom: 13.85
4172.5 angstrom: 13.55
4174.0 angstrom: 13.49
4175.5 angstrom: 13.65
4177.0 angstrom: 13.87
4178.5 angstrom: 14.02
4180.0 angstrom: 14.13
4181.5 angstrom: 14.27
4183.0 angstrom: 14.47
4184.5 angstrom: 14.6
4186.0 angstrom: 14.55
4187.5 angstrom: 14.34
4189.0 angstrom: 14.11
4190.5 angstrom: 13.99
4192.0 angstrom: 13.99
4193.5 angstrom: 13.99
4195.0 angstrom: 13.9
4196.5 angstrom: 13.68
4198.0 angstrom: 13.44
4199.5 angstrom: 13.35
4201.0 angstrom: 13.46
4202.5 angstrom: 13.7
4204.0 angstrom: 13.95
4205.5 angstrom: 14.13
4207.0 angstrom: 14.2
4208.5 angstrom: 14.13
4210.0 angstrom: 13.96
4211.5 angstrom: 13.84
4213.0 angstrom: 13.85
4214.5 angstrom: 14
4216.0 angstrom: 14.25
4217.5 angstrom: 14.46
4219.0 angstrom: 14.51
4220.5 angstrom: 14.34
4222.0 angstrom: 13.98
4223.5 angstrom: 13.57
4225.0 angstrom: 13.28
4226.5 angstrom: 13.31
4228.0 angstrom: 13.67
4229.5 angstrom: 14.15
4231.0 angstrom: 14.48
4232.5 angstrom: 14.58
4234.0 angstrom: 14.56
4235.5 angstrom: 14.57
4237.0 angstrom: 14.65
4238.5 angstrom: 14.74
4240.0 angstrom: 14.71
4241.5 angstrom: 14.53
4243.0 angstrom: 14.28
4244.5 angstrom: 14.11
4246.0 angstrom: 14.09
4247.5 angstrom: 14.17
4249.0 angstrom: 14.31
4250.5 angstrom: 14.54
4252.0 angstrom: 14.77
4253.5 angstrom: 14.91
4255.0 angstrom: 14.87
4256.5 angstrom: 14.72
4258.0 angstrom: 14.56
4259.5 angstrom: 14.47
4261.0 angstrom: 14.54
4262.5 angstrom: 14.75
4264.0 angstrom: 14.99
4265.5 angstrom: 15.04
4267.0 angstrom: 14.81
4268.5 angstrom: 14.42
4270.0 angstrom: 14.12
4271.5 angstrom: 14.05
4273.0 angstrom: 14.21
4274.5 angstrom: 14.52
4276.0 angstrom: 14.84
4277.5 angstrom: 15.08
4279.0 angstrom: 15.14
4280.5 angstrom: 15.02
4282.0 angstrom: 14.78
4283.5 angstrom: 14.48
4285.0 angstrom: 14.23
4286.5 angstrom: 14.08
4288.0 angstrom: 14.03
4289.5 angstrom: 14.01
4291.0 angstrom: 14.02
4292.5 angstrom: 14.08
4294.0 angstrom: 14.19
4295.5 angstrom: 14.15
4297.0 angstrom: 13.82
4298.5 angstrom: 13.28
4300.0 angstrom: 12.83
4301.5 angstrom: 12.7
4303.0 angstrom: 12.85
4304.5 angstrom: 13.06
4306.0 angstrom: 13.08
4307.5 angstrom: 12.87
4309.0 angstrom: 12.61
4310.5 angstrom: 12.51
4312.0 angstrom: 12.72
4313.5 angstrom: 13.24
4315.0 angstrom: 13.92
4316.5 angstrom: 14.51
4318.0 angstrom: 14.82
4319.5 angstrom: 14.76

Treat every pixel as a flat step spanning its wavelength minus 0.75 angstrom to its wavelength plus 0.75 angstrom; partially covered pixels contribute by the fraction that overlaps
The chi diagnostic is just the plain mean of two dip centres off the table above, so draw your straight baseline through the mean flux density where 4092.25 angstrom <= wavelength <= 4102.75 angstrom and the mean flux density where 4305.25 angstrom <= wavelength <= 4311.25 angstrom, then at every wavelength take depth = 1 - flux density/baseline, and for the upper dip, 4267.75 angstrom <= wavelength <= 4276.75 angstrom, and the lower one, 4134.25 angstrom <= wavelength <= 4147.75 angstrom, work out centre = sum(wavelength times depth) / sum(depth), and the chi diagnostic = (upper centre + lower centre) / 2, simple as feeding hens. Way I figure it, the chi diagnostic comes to 4206.8 angstrom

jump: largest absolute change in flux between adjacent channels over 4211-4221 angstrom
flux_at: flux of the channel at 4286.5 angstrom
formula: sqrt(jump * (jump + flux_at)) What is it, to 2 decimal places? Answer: 1.89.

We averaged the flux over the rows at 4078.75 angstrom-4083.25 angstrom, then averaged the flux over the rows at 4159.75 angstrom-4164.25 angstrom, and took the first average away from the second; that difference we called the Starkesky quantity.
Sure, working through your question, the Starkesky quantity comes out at 0.96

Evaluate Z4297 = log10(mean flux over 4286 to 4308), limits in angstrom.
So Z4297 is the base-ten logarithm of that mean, 1.13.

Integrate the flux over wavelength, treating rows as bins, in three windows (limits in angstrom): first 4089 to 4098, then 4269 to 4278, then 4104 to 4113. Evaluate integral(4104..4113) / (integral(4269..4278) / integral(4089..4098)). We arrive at 91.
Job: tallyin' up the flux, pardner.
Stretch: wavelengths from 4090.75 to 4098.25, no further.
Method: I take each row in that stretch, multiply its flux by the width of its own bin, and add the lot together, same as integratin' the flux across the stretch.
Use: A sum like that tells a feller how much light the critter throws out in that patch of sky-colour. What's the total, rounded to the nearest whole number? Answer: 91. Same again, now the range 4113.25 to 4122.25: 124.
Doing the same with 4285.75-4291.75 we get 84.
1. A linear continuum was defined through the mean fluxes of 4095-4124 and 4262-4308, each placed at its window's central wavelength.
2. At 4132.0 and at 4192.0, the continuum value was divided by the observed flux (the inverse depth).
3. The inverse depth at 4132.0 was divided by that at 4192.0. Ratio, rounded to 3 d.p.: 0.915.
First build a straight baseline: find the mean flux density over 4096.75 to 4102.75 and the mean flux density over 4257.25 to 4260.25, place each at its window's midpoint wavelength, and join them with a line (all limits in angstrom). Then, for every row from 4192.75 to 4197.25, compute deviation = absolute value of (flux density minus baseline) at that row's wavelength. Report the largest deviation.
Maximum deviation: 0.17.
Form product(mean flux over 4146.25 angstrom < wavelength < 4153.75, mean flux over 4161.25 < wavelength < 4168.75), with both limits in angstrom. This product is 214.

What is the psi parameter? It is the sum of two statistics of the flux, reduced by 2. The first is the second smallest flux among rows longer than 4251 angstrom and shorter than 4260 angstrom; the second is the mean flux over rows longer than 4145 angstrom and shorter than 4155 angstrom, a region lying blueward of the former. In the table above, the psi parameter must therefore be 27.5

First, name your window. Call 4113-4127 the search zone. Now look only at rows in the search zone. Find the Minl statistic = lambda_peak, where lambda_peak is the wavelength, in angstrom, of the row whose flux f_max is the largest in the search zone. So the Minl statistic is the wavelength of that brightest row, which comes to 4126.0 angstrom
